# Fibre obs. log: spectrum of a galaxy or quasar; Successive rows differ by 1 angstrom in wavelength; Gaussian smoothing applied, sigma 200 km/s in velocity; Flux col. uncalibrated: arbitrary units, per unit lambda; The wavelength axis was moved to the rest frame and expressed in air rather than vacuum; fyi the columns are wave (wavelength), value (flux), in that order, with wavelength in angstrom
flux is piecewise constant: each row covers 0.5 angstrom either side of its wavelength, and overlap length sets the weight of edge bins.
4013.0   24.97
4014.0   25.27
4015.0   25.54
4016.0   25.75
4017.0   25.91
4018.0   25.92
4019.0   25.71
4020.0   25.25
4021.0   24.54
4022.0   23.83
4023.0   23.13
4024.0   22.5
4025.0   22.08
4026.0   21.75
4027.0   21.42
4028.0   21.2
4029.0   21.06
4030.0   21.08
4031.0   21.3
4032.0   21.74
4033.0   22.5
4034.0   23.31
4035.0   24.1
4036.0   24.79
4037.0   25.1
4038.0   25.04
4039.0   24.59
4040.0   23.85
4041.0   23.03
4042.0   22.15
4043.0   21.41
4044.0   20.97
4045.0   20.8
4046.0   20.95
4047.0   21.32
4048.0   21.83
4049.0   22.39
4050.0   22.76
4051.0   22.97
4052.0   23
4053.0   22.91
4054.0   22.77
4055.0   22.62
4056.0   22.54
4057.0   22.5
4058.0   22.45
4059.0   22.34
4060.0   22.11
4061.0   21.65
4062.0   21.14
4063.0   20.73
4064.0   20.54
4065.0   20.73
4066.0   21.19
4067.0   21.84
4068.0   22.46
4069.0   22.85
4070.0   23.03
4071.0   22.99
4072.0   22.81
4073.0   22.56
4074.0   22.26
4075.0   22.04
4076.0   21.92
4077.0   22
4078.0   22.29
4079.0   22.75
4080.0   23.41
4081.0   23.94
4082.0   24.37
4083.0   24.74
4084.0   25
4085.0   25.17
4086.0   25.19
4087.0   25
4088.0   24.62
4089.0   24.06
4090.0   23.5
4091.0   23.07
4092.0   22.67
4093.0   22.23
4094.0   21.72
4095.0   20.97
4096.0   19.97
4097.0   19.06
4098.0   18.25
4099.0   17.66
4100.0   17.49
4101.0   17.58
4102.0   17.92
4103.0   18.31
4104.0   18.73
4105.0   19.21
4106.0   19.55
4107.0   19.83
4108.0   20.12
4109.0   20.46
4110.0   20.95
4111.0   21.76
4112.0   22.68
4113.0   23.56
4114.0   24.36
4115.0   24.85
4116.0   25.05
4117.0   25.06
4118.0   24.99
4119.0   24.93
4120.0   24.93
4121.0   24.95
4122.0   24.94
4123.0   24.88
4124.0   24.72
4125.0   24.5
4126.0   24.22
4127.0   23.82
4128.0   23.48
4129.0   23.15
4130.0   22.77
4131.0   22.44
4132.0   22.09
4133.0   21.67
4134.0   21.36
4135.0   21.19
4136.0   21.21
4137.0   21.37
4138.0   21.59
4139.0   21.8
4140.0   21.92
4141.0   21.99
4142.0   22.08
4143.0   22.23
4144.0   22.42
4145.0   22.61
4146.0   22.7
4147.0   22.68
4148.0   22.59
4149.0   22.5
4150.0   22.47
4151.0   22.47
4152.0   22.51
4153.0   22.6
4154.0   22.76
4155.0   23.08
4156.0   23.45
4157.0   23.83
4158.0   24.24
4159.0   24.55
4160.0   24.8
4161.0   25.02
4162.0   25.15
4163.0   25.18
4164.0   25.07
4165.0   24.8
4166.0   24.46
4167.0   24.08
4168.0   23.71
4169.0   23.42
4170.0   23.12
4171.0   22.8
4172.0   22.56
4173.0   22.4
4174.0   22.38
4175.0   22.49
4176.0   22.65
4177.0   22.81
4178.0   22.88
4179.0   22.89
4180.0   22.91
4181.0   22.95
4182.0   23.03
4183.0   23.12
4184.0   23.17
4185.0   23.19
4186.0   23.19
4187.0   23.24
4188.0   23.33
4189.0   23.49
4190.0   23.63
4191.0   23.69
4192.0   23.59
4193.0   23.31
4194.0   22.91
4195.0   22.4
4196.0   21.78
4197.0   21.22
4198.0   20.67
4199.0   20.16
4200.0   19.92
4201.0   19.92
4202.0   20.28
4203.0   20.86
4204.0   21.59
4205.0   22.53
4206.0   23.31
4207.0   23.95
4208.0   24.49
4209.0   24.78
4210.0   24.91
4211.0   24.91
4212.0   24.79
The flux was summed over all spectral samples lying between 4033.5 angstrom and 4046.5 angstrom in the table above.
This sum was 300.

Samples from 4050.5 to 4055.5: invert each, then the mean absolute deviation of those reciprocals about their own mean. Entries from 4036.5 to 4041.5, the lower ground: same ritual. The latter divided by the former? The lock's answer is 5.0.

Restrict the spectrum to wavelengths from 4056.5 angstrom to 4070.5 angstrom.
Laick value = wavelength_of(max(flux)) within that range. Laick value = 4070.0 angstrom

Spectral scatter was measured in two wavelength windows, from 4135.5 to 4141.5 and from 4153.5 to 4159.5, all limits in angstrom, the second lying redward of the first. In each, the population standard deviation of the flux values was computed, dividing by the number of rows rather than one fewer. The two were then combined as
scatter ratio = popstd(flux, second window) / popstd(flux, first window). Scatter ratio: 2.20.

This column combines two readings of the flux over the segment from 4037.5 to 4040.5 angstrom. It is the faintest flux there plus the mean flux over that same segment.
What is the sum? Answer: 48.3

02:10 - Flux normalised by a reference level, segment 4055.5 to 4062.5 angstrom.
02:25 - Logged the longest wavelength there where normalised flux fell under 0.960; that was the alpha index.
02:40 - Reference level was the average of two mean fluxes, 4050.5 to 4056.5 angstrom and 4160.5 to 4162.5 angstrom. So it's 4062.0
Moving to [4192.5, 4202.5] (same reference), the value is 4202.0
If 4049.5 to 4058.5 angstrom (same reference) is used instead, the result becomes 4058.0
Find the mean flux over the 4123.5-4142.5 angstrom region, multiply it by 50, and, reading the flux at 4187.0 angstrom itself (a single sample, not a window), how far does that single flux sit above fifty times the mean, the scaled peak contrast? -1101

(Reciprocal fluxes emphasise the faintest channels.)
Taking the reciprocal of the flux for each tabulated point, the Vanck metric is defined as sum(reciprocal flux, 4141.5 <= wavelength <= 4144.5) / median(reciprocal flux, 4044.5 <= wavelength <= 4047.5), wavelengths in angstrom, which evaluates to 2.83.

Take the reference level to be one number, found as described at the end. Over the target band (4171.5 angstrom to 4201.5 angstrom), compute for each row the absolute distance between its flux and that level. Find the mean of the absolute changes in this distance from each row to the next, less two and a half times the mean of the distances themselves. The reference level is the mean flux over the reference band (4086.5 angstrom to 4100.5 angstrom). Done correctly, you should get -3.4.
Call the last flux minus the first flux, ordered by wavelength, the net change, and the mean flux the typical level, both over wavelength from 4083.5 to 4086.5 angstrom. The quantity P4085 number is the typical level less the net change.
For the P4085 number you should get 25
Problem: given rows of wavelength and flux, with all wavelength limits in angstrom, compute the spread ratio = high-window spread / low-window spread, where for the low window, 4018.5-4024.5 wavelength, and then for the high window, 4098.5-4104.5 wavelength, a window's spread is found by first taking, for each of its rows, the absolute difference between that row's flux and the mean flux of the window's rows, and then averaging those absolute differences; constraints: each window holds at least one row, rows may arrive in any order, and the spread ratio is 0.4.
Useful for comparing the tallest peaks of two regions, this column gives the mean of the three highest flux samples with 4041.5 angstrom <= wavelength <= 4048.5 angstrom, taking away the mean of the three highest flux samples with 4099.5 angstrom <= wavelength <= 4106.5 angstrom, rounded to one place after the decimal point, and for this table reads 2.6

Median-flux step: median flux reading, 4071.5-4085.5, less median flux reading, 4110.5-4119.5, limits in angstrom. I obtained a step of -2.1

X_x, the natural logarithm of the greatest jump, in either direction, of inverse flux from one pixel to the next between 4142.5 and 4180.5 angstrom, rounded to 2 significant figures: -7.3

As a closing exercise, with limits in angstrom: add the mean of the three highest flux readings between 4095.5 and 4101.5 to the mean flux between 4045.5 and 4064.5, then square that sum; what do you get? 1695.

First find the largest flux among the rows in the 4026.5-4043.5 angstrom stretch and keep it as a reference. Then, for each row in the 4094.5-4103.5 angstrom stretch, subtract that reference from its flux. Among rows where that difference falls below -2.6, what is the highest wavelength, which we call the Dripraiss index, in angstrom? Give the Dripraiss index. 4103.0 angstrom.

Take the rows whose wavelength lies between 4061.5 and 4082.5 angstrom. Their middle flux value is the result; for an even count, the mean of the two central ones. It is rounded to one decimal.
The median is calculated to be 22.3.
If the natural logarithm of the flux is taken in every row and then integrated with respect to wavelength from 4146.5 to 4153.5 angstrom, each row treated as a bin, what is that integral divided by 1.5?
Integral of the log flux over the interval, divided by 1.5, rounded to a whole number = 15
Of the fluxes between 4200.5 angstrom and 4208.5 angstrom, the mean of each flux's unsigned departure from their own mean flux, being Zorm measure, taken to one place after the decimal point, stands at 1.5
